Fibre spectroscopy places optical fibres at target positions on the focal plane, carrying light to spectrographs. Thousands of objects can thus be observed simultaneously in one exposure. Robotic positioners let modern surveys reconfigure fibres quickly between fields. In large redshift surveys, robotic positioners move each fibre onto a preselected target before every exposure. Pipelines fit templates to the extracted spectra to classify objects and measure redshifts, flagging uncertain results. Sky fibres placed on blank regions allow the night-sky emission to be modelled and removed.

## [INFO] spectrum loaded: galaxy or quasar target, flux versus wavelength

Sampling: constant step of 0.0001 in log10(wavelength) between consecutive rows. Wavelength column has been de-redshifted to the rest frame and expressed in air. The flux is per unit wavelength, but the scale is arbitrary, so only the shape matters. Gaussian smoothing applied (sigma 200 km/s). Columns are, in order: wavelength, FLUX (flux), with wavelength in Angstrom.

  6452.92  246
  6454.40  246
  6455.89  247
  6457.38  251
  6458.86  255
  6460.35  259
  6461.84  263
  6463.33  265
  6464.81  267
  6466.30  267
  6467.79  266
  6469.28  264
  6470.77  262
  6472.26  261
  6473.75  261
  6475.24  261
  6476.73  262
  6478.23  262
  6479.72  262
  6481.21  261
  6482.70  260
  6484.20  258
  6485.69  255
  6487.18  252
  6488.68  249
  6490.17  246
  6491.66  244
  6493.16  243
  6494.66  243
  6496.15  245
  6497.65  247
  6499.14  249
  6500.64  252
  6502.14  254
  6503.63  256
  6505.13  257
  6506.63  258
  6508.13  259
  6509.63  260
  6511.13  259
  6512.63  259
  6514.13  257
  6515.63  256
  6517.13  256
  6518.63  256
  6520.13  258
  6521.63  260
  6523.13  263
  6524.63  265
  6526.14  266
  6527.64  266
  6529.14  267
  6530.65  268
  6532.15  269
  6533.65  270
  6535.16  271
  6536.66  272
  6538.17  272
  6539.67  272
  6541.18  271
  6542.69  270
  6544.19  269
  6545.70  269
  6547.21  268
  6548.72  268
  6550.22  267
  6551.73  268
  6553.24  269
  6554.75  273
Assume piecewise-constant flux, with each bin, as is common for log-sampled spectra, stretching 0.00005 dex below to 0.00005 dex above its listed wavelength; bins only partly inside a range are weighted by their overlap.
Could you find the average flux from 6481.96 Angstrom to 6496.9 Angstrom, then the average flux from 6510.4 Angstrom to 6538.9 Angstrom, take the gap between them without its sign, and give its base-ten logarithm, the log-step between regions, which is 1.2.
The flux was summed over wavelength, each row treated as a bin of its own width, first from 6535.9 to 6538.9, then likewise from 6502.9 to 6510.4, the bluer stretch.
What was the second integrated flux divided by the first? 2.4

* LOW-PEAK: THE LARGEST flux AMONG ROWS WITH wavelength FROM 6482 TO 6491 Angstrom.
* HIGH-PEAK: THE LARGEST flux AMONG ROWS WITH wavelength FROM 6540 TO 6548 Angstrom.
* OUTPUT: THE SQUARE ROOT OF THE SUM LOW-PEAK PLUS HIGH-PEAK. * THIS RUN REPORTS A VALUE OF 23.0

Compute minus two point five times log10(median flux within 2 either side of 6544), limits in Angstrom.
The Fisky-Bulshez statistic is -6.07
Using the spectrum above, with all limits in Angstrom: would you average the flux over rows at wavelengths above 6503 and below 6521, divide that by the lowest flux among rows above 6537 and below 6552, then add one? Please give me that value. 1.965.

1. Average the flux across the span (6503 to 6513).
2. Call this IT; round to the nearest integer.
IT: 258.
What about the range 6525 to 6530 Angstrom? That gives 266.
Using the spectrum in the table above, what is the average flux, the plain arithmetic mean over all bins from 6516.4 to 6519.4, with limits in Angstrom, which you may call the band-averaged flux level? 256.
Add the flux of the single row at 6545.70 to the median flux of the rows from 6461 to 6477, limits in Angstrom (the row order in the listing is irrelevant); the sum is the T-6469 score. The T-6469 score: 532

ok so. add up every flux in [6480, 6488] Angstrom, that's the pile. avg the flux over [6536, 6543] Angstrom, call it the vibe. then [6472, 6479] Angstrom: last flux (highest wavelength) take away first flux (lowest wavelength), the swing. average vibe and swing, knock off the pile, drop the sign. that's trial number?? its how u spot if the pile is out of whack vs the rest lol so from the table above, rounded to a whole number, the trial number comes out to 1150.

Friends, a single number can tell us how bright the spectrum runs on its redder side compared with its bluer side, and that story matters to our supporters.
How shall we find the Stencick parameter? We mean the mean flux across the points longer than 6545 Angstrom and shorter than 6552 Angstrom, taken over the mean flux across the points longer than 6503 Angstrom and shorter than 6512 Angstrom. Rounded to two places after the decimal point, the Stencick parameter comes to 1.04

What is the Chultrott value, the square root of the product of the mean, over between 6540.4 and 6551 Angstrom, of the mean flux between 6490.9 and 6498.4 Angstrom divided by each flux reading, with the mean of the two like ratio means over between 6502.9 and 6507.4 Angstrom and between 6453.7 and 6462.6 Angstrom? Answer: 0.933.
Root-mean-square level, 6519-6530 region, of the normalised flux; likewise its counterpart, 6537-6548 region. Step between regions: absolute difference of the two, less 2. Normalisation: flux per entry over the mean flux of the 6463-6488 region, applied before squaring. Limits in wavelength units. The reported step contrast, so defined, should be -1.97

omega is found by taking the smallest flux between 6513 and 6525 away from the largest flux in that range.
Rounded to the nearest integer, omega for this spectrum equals 9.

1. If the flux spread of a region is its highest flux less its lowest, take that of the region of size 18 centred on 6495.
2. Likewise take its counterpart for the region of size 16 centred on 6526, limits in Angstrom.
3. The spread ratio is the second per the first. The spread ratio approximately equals 1.1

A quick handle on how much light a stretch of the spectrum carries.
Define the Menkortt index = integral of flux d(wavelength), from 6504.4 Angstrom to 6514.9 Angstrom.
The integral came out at 2712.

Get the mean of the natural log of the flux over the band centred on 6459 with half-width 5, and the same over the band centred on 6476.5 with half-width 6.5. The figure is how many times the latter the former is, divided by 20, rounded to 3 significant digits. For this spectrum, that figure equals 0.0498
